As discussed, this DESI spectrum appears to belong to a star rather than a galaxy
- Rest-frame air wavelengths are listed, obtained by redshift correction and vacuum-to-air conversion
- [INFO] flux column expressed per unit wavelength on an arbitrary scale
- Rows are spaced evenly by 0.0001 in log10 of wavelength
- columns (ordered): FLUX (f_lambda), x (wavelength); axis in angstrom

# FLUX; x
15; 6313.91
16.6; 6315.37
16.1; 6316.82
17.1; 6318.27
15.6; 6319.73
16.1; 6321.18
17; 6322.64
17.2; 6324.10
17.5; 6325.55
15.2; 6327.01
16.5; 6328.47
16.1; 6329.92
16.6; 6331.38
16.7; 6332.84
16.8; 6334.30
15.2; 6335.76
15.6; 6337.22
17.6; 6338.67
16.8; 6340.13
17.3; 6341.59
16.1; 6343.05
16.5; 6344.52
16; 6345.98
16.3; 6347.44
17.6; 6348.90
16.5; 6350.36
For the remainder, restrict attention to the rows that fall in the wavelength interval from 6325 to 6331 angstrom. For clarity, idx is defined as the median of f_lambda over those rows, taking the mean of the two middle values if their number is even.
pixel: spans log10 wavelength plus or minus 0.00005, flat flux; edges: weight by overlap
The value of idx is 16.3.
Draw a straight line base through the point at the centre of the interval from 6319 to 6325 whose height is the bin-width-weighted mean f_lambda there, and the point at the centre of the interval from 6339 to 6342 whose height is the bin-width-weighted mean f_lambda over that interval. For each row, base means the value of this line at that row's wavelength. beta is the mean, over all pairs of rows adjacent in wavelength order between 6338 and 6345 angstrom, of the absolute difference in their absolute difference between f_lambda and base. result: 0.41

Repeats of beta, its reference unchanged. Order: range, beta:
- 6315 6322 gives 0.28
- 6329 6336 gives 0.55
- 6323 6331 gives 0.64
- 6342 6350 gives 0.48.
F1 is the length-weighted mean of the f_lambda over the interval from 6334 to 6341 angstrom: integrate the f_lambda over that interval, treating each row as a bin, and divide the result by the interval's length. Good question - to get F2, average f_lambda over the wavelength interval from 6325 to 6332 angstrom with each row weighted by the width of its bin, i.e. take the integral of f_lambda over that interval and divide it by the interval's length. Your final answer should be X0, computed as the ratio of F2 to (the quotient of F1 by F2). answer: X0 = 16.3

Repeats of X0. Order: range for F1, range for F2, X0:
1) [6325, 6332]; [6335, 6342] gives 16.6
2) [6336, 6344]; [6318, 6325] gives 16.6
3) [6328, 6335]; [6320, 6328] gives 16.5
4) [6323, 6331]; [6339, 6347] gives 16.6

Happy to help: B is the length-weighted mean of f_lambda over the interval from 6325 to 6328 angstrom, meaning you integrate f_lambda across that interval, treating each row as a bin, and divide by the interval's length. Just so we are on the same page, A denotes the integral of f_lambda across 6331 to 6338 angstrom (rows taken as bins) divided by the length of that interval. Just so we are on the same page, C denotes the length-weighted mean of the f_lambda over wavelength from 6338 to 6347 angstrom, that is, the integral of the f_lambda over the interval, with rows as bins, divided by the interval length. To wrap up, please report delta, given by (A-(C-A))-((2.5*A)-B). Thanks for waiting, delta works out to -8.51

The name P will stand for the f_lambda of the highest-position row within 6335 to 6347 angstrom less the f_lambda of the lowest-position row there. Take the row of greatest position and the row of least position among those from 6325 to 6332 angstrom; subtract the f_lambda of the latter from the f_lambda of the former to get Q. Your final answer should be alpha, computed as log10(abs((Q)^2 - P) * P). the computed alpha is -2.10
